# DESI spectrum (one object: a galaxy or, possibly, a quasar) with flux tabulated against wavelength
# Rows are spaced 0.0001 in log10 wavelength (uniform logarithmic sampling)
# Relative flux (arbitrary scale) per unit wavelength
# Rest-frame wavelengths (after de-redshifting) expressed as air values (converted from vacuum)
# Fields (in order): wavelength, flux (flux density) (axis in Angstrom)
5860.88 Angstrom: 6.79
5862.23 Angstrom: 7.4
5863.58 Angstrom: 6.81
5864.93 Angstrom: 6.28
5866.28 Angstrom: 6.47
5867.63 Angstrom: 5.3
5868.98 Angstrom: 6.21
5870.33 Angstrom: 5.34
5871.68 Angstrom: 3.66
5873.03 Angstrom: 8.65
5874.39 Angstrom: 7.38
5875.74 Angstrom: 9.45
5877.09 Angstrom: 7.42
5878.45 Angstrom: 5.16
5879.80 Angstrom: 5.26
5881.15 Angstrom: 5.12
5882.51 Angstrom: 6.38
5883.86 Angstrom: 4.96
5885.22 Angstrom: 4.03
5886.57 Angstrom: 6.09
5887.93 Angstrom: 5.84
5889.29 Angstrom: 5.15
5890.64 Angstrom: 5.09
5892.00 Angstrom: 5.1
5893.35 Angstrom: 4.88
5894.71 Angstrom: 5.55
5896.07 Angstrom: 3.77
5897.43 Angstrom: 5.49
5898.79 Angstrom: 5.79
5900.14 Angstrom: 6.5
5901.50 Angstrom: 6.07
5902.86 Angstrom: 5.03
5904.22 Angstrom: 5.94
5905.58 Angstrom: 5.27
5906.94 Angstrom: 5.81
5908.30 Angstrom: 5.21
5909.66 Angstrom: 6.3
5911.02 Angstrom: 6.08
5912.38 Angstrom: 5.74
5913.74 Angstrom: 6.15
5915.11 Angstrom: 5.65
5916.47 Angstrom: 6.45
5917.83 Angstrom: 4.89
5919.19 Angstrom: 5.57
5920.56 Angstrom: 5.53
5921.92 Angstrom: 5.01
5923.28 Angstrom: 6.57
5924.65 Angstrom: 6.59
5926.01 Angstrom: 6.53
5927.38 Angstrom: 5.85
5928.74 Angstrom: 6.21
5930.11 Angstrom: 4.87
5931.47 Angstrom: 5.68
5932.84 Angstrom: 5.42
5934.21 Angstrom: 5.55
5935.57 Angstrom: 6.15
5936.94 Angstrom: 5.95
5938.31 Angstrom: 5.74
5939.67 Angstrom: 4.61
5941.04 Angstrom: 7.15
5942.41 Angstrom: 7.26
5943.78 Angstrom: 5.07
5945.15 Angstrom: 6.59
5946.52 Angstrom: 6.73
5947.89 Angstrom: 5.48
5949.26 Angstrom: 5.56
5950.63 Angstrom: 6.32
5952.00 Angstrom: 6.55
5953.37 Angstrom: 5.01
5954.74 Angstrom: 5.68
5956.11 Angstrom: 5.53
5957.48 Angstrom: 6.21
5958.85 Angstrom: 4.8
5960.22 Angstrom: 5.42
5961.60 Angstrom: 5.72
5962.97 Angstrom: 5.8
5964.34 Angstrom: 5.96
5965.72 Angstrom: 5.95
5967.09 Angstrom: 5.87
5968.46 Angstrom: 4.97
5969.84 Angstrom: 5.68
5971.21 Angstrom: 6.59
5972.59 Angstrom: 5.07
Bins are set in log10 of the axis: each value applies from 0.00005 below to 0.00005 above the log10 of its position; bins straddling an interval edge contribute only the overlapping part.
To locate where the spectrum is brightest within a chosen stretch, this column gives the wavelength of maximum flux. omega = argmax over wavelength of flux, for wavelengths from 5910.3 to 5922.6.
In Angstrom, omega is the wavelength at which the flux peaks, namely 5916.47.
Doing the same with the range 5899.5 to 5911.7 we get 5900.14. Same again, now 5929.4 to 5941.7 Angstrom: 5941.04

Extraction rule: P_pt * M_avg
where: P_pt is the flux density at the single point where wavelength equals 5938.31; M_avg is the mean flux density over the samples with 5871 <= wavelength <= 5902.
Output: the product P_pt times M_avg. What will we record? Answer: 33.1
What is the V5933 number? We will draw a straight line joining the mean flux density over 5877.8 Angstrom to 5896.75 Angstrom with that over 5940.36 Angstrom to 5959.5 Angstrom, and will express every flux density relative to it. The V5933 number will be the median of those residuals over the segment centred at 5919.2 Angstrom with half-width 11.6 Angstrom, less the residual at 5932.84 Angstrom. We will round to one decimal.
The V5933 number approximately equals 0.6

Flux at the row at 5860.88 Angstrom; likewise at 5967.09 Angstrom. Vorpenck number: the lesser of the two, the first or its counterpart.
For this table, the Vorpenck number 5.9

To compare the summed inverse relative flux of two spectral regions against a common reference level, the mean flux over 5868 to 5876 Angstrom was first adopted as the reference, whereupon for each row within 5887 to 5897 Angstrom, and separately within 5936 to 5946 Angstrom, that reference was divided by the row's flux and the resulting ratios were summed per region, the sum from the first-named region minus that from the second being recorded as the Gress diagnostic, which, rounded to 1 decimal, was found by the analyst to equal 1.5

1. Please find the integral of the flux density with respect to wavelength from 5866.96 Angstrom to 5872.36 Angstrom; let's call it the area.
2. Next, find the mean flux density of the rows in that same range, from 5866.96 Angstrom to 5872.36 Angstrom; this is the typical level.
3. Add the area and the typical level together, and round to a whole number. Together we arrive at 33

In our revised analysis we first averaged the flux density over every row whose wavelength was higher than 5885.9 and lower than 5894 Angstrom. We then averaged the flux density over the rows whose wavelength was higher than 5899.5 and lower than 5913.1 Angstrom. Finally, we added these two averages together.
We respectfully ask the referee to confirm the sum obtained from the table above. 11.2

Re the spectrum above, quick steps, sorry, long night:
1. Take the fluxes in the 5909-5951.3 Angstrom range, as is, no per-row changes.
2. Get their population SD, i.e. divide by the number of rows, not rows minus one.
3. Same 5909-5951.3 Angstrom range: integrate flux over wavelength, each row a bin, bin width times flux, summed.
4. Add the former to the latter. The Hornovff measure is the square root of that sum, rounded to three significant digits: 15.8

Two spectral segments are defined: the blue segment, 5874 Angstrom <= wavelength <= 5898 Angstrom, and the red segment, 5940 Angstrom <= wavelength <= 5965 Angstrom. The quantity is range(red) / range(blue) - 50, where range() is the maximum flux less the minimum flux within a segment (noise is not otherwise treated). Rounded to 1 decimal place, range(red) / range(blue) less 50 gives -49.6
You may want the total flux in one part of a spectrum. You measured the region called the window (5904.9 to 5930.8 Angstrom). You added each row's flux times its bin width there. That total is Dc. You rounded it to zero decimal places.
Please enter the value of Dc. 150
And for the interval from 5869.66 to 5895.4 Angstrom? 150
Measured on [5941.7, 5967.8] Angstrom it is 153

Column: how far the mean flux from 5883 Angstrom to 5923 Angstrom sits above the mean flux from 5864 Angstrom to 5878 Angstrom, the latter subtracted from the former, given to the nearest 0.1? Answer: -1.1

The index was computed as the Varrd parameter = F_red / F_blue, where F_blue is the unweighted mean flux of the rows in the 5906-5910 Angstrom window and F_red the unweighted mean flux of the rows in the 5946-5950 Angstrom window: 1.03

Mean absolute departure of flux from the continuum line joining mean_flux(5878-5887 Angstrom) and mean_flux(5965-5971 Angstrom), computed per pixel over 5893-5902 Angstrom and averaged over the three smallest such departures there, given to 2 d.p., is 0.27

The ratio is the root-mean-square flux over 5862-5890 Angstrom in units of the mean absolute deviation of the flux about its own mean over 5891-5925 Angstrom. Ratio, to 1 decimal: 12.3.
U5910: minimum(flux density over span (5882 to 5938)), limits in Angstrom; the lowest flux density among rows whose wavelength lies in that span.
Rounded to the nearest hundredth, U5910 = 3.77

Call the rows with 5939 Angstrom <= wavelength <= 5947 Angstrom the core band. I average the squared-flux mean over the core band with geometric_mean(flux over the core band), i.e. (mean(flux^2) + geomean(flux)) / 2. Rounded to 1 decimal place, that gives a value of 23.0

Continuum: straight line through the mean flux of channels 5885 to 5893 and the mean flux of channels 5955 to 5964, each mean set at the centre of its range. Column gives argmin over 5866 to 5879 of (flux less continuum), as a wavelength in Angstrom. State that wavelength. 5871.68 Angstrom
